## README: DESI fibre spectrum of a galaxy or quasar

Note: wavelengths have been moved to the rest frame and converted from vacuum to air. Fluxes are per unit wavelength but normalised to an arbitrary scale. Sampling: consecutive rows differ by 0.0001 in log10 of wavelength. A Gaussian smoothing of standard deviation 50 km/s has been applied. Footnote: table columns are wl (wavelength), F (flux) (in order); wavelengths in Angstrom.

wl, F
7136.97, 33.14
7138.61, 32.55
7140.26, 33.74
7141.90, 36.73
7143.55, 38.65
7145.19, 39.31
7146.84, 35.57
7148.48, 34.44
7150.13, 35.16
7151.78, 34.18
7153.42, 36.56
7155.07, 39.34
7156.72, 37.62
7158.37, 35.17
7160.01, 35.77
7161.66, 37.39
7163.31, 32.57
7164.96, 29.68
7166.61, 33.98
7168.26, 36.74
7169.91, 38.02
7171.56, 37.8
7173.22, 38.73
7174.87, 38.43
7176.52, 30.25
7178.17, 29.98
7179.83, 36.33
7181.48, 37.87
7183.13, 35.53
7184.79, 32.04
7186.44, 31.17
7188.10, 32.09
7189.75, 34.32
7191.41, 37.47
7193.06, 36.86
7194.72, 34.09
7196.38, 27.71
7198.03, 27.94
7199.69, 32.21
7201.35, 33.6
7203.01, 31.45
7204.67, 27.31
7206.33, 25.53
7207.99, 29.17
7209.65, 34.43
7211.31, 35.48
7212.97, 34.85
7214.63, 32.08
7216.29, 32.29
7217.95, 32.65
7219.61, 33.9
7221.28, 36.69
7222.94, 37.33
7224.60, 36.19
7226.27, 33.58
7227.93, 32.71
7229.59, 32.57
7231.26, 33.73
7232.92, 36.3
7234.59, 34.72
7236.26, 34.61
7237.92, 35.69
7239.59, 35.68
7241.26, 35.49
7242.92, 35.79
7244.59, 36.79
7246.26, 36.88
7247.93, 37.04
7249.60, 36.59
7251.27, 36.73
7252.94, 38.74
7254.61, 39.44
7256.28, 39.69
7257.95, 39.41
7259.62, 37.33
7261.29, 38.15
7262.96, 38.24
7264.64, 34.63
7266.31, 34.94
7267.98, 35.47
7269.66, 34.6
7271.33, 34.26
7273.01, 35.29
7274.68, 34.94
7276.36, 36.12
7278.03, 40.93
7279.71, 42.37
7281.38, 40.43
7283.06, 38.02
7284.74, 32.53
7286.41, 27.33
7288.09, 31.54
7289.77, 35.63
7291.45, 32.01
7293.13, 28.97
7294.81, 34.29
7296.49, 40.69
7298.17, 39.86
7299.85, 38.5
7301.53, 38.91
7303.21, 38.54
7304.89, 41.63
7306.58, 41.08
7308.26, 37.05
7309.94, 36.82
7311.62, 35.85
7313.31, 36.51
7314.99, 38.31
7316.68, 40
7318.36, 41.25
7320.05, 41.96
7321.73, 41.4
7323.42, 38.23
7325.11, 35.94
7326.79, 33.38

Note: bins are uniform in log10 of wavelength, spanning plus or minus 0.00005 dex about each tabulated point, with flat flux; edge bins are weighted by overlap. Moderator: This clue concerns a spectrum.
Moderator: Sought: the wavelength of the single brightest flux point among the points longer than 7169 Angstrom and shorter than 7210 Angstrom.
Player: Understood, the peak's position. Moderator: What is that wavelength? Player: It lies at 7173.22 Angstrom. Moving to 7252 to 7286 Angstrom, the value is 7279.71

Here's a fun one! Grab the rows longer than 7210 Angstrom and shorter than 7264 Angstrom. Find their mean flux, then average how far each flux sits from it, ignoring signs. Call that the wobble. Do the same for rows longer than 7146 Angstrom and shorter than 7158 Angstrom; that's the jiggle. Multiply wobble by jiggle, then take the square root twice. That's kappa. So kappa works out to 1.26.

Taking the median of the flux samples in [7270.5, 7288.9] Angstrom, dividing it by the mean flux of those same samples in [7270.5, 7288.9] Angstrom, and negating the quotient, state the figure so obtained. -0.99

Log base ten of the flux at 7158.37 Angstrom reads 1.55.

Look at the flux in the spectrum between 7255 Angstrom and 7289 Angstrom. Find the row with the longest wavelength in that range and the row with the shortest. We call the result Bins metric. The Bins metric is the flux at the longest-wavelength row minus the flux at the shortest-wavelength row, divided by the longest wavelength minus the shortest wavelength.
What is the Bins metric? -0.26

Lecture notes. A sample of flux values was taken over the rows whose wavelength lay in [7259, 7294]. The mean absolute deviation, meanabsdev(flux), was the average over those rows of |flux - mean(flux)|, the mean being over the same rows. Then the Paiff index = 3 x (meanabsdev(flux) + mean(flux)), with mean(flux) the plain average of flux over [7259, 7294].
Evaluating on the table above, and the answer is 114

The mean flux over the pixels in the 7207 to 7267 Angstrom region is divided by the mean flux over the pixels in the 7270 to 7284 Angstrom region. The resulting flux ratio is 0.94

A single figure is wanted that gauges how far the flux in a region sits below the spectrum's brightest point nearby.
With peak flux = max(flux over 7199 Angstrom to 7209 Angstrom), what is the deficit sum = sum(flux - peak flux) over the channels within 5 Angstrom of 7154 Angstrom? 16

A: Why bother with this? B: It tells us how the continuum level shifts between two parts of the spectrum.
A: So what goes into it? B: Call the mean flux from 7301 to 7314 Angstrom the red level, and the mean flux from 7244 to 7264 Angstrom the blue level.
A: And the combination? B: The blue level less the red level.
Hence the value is 0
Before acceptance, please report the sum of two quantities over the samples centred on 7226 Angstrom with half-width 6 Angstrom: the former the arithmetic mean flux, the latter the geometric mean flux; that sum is 69.3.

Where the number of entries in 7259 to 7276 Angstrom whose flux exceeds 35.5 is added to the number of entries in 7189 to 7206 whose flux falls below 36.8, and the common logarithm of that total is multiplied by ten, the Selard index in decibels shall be 10.4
